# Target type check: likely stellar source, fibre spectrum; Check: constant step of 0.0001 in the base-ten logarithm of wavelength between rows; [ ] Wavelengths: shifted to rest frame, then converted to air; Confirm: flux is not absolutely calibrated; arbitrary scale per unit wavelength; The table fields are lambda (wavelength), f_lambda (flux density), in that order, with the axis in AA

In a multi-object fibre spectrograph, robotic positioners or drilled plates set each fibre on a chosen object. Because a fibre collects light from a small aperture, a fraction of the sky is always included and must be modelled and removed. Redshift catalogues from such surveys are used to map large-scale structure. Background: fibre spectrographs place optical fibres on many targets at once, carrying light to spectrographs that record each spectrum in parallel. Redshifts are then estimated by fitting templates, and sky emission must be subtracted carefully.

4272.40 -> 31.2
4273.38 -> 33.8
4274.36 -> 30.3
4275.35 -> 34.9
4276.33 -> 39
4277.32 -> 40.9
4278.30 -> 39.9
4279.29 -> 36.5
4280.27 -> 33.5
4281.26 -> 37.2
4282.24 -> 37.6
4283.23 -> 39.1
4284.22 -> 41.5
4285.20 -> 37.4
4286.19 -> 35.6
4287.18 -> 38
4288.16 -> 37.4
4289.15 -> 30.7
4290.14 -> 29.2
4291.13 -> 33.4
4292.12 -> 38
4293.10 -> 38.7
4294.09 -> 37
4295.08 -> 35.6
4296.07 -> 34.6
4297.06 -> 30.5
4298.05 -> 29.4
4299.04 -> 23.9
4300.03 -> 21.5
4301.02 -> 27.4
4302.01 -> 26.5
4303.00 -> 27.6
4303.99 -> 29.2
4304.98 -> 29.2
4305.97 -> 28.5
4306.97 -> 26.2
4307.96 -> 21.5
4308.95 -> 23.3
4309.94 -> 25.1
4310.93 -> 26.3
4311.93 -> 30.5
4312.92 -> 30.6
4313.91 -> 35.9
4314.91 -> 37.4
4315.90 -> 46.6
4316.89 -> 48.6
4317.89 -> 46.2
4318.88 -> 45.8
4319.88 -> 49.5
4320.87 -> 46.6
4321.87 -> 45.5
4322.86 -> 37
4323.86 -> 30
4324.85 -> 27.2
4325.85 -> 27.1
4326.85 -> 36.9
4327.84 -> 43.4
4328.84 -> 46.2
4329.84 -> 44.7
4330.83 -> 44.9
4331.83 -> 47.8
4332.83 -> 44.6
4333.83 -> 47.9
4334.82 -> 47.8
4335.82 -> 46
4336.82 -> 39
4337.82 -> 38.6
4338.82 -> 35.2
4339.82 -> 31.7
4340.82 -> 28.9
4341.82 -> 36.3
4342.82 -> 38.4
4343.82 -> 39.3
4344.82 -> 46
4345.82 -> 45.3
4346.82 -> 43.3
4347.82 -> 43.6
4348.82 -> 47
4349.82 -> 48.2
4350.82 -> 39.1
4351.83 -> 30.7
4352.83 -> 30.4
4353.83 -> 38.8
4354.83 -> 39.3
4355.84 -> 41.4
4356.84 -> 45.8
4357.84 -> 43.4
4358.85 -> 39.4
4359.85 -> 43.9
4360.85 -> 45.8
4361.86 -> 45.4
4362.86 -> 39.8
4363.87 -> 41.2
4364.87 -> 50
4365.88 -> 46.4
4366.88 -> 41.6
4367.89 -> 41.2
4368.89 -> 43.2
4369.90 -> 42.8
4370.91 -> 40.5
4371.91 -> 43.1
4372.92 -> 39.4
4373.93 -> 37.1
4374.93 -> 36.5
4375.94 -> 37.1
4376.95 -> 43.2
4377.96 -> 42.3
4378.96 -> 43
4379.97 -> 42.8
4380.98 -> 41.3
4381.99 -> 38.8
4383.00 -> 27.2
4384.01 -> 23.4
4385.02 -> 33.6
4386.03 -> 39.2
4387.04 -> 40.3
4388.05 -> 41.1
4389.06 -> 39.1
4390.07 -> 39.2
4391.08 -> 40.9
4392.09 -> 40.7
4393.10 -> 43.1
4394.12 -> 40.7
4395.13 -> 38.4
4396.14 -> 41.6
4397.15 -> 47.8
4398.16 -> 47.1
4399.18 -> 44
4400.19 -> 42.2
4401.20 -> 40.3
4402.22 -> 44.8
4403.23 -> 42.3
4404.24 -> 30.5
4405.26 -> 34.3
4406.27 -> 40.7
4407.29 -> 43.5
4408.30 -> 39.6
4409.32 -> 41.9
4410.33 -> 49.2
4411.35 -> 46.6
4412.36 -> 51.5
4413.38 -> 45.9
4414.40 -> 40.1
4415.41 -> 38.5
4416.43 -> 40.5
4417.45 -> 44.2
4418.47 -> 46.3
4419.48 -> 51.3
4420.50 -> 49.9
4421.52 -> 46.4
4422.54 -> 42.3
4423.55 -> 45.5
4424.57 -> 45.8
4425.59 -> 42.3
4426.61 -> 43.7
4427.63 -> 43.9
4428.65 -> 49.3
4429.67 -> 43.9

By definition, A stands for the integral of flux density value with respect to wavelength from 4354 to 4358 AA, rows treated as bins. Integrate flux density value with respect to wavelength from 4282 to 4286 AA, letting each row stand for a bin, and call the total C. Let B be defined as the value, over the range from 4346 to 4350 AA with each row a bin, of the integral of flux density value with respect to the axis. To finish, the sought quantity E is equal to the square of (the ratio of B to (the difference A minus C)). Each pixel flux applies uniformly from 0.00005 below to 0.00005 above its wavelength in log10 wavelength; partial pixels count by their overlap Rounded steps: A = 168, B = 181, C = 155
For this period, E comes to 176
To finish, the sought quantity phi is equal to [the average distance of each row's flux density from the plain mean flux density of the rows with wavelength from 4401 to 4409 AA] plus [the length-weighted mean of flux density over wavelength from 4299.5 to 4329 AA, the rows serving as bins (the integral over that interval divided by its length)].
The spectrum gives 37.5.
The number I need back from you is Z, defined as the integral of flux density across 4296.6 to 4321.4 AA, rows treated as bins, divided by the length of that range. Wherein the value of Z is 32.6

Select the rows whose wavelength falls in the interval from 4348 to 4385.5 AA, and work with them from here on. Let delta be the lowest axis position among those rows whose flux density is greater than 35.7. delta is 4348.82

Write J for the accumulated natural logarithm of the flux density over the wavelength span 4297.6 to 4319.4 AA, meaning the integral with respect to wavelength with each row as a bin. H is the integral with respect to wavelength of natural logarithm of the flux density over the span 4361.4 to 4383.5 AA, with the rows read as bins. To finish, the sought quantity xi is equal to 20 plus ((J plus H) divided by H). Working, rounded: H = 82.0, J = 74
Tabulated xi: 21.9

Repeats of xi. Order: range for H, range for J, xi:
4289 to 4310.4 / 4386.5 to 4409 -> 22.2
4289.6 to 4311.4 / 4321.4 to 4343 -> 22.1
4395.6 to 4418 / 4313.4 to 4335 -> 22.0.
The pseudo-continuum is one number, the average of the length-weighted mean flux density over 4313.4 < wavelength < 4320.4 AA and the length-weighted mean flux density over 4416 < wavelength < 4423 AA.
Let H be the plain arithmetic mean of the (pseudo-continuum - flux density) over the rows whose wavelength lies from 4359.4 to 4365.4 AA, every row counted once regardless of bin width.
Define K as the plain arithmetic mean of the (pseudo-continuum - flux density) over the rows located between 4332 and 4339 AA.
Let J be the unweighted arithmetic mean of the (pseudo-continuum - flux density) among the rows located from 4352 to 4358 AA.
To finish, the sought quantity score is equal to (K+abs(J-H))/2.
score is 3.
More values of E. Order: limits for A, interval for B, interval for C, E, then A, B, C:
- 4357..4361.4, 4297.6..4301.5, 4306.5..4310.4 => 1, 191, 99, 94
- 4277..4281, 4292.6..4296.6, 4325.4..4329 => 108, 150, 146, 136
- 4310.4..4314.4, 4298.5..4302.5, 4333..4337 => 3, 123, 100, 183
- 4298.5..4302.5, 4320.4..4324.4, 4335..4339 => 6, 100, 158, 163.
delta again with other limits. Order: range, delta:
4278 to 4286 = 4278.30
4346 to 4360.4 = 4346.82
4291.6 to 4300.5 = 4292.12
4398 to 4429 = 4398.16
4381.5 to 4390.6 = 4381.99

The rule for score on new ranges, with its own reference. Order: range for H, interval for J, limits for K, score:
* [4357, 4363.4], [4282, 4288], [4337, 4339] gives 6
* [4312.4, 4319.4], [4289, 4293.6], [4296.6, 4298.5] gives 11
